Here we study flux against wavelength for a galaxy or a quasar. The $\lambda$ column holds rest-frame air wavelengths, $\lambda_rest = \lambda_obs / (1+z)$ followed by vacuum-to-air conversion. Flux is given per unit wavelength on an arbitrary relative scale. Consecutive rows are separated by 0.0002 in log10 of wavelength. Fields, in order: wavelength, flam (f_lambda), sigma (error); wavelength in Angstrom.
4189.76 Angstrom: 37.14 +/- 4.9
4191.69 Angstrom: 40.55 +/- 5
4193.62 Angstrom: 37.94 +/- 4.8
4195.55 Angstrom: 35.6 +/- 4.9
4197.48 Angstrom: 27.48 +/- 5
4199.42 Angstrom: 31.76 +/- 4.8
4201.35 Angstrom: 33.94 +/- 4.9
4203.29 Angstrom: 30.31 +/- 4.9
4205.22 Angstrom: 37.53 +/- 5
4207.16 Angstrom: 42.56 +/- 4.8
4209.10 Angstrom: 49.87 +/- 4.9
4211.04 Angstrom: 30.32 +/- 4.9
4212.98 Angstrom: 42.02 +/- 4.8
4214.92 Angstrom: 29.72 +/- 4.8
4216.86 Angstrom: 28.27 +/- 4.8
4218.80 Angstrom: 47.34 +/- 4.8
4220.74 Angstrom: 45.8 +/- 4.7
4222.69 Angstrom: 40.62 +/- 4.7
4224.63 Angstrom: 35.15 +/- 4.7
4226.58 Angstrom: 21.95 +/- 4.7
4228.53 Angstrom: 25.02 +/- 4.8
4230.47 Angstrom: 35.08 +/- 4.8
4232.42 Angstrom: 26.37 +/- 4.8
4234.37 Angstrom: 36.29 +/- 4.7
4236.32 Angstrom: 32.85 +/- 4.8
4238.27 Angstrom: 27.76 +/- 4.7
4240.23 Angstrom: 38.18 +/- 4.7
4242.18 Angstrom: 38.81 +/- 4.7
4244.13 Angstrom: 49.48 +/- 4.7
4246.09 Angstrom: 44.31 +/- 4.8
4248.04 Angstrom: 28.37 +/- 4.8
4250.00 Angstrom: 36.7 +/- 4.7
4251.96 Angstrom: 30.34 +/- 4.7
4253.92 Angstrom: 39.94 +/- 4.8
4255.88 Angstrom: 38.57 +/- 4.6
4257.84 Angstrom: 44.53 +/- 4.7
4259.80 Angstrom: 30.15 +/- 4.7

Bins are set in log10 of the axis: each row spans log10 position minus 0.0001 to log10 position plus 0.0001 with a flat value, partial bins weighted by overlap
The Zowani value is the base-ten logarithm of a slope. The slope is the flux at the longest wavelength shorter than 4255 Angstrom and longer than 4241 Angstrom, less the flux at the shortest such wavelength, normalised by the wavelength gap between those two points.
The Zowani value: -1.02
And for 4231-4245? 0.30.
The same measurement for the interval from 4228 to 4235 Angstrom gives 0.29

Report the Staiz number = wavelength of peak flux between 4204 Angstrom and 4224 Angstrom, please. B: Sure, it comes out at 4209.10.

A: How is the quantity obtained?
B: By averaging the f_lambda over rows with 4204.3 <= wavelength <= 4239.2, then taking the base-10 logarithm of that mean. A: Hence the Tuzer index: 1.55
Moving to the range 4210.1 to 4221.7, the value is 1.57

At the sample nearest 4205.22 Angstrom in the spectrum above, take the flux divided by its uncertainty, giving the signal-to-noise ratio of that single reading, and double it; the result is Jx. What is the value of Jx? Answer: 15.0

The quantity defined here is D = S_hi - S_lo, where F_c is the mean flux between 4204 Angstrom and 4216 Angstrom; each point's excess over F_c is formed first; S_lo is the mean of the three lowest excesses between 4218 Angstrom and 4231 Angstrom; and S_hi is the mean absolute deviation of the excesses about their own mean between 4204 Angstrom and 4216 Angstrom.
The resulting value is 17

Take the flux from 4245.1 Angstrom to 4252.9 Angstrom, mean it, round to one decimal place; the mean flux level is 34.9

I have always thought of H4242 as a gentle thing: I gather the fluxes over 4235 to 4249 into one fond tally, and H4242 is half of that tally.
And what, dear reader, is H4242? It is 130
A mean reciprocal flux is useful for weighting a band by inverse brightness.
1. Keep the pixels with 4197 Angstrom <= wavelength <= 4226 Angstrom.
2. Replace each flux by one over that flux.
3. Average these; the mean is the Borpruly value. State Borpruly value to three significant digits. 0.0282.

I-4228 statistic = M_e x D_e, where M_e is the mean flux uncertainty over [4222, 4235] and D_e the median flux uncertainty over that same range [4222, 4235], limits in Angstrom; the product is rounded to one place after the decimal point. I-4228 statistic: 22.3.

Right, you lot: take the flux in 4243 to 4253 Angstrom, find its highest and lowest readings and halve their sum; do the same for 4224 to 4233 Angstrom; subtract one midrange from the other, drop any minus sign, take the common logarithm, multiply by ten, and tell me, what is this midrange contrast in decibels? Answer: 10.2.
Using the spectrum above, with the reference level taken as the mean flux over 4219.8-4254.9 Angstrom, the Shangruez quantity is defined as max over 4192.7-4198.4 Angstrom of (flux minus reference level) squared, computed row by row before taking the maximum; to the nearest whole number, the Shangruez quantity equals 59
